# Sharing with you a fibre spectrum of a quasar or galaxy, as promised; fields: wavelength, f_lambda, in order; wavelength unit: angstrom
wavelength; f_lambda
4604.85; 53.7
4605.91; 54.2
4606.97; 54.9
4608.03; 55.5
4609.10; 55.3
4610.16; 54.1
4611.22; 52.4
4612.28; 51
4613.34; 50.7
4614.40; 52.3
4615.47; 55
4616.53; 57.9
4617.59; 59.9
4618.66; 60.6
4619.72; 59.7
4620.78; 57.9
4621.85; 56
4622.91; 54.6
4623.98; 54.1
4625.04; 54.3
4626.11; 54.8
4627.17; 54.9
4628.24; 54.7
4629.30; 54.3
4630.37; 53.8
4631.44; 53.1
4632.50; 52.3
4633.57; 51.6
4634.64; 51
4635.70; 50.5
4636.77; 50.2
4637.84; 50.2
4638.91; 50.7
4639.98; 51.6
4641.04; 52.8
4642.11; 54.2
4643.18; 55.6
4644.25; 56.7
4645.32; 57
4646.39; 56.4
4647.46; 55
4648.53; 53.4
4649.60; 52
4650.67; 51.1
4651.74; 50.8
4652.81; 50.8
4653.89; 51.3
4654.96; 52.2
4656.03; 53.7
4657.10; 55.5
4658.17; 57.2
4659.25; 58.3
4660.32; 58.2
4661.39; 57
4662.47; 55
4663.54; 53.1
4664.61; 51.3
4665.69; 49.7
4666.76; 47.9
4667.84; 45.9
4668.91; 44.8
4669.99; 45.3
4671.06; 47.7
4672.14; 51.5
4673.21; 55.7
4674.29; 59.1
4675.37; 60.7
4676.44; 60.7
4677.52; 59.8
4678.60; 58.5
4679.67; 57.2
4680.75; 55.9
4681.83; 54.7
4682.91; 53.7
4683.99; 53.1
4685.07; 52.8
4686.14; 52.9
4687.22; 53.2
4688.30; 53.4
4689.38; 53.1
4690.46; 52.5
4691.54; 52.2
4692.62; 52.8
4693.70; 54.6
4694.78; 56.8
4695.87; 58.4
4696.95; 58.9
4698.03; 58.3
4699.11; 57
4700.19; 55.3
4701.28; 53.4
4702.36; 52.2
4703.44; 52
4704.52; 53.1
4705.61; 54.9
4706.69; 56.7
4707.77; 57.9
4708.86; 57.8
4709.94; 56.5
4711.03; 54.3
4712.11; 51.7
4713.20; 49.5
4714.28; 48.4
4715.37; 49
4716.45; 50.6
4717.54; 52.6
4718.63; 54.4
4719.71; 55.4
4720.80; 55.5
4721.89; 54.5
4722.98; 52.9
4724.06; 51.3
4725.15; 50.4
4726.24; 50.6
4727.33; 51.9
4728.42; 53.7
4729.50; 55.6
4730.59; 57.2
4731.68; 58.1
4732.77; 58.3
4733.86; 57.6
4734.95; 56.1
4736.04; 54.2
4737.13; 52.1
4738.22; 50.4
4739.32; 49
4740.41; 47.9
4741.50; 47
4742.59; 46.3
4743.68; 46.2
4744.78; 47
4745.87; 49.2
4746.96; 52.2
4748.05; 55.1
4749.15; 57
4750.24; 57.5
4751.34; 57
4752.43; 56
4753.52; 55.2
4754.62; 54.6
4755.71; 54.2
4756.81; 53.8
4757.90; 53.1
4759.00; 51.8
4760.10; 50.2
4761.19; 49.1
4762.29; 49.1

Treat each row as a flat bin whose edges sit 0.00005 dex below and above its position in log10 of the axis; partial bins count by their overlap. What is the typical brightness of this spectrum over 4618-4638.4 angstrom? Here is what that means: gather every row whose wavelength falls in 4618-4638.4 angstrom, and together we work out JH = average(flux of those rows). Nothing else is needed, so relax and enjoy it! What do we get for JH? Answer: 54.1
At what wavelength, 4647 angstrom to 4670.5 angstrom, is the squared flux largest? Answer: 4659.25 angstrom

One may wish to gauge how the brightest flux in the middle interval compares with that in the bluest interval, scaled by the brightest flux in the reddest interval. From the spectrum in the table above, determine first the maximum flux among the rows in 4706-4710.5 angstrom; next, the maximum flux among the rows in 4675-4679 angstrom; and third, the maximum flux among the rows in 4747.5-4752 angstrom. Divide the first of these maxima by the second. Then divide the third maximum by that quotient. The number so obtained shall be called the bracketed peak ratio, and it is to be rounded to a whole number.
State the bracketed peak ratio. 60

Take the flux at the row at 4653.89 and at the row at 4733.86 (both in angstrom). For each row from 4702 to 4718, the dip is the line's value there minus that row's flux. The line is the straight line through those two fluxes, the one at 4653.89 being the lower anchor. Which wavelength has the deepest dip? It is 4714.28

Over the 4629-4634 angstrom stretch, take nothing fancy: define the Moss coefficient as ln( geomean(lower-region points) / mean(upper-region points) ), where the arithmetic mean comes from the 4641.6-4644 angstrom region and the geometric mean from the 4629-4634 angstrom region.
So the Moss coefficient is -0.04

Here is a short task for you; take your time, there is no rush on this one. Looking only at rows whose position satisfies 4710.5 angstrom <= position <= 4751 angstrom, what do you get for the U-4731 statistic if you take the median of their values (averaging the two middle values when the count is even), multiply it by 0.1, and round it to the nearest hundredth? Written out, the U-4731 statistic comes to 5.22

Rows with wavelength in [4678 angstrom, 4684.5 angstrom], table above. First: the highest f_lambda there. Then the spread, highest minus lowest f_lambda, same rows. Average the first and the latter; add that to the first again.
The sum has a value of 90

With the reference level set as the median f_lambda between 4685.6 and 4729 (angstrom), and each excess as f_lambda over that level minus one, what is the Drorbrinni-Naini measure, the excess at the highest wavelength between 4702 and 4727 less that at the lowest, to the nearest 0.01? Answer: -0.03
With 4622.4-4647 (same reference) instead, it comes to 0.03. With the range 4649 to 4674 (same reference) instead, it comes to 0.07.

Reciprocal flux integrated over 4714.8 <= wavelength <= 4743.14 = 0.539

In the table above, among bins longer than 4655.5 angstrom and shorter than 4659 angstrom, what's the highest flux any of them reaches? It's 57.2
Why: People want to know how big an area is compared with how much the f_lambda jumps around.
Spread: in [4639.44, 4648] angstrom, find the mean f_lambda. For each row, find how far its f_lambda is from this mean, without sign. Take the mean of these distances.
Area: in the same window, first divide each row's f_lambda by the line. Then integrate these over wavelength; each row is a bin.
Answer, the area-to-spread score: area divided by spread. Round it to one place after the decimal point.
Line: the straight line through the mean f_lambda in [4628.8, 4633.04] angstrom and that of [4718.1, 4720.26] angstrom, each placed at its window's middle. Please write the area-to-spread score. 5.7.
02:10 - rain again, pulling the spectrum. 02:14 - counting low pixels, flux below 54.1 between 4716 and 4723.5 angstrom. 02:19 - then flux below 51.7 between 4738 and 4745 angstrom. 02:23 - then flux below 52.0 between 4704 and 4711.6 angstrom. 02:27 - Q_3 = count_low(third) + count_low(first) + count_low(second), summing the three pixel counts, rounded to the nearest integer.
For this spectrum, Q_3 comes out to 10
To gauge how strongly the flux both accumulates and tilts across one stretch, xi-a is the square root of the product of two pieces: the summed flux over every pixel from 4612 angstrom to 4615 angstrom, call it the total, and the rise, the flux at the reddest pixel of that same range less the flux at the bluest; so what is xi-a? 14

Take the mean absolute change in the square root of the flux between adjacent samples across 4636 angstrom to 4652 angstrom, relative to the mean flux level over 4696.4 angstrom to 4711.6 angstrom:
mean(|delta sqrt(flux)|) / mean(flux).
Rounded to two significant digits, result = 0.0011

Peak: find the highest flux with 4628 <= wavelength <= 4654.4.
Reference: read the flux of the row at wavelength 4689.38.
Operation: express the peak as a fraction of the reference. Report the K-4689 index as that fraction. 1.07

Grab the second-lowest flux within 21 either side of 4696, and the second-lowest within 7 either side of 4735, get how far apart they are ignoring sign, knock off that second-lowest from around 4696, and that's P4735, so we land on -47.9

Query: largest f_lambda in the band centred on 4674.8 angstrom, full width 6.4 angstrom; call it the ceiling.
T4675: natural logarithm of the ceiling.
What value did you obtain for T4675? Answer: 4.11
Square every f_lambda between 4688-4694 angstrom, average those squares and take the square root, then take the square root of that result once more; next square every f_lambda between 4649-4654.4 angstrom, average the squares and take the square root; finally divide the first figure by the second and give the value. 0.142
